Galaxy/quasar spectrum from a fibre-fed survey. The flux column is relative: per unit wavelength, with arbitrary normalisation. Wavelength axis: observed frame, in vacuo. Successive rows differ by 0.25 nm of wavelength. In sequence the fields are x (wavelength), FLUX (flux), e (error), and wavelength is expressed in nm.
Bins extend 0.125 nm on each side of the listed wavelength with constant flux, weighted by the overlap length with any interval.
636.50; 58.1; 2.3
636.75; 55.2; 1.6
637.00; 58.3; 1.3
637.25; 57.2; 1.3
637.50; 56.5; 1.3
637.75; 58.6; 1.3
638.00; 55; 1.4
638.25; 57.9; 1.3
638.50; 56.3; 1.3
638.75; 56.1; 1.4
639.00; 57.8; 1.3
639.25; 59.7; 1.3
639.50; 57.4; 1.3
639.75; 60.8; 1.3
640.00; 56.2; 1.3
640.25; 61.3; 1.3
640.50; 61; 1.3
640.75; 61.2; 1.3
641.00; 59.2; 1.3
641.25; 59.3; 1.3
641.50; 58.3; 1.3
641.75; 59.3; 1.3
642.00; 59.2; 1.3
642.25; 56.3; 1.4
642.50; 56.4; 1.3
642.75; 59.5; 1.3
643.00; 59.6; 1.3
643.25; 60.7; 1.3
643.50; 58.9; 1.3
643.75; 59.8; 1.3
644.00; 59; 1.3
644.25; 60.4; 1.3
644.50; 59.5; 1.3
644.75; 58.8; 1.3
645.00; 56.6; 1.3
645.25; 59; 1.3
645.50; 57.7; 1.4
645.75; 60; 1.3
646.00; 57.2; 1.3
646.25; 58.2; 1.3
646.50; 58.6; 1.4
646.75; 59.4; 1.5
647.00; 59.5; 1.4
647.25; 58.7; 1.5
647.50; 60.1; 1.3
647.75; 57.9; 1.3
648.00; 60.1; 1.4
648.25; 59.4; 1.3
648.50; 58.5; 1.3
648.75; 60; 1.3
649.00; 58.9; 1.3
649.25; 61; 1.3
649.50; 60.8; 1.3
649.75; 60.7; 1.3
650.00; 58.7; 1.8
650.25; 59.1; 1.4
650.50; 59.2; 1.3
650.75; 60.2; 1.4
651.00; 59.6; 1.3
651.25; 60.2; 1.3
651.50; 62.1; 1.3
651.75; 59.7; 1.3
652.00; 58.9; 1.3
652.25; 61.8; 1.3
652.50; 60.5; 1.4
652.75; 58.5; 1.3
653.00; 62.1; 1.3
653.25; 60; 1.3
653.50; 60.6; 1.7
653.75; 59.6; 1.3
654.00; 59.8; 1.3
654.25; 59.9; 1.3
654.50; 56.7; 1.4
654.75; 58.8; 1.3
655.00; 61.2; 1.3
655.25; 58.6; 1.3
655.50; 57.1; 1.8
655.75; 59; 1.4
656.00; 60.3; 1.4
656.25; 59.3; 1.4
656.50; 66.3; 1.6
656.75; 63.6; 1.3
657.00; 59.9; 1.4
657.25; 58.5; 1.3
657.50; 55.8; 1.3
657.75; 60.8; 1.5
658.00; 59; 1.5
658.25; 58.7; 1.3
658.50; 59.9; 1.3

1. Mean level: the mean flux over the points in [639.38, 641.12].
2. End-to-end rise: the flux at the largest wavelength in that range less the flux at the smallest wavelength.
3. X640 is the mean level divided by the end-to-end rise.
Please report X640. 33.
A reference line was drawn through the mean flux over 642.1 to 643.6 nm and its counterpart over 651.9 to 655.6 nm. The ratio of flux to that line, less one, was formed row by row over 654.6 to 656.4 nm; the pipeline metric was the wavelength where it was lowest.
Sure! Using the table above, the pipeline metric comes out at 655.50 nm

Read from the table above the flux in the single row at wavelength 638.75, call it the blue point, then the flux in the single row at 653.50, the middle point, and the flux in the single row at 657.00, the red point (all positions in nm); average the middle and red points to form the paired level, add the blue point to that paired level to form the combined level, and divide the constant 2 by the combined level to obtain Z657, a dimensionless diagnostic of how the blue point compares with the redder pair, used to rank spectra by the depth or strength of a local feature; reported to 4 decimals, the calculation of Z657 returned 0.0172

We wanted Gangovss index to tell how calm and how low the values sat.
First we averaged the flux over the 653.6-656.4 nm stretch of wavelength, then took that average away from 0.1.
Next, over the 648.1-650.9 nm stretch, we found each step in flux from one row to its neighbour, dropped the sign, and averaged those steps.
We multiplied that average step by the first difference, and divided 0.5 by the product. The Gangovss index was -0.0090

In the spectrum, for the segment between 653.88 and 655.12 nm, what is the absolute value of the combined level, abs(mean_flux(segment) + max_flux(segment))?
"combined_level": 120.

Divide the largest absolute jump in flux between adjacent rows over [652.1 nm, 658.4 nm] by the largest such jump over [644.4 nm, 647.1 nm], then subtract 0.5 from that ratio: 2.0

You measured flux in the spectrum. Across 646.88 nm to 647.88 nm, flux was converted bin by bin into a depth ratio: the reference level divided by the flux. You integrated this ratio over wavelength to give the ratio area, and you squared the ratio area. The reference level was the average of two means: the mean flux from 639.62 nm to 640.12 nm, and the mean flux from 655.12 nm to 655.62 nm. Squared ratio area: 0.97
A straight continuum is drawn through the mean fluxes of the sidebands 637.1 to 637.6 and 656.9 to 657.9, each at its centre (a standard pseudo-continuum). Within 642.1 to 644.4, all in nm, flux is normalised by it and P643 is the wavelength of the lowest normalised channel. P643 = 642.25 nm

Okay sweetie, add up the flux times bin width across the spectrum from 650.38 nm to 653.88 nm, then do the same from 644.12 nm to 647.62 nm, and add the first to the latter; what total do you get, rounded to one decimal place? 416.7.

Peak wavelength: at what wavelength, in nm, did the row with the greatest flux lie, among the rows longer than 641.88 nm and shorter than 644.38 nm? 643.25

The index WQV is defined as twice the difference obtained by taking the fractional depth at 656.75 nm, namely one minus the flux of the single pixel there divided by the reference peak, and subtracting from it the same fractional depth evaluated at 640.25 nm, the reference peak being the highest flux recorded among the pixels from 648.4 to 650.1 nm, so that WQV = -0.075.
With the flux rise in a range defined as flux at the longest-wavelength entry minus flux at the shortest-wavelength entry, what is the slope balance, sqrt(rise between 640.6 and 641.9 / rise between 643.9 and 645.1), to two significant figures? 0.89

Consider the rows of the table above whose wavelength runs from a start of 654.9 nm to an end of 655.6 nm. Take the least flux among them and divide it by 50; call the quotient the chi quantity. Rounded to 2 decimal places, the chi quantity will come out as 1.14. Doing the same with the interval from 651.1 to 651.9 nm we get 1.19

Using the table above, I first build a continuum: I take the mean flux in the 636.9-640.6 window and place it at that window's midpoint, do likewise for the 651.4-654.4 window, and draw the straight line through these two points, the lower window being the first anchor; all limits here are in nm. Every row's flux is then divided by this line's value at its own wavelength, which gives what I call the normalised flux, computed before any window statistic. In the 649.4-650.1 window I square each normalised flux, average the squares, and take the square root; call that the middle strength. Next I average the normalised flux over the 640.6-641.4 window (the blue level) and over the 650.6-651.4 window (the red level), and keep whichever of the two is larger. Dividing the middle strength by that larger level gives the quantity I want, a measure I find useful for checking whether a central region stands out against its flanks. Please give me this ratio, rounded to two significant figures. 0.98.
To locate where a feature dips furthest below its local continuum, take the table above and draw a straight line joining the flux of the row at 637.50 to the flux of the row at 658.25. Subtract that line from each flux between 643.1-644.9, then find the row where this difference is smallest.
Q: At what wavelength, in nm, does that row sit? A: 644.75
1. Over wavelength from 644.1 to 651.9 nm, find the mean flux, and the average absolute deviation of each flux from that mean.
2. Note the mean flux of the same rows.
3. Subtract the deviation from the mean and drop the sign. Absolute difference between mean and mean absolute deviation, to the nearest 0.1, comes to 58.5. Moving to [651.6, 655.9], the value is 58.5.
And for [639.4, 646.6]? 57.8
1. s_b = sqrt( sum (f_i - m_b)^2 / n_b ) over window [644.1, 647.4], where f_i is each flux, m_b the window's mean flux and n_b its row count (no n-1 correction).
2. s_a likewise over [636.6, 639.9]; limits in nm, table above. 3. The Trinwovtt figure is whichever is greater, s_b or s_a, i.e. 1.6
